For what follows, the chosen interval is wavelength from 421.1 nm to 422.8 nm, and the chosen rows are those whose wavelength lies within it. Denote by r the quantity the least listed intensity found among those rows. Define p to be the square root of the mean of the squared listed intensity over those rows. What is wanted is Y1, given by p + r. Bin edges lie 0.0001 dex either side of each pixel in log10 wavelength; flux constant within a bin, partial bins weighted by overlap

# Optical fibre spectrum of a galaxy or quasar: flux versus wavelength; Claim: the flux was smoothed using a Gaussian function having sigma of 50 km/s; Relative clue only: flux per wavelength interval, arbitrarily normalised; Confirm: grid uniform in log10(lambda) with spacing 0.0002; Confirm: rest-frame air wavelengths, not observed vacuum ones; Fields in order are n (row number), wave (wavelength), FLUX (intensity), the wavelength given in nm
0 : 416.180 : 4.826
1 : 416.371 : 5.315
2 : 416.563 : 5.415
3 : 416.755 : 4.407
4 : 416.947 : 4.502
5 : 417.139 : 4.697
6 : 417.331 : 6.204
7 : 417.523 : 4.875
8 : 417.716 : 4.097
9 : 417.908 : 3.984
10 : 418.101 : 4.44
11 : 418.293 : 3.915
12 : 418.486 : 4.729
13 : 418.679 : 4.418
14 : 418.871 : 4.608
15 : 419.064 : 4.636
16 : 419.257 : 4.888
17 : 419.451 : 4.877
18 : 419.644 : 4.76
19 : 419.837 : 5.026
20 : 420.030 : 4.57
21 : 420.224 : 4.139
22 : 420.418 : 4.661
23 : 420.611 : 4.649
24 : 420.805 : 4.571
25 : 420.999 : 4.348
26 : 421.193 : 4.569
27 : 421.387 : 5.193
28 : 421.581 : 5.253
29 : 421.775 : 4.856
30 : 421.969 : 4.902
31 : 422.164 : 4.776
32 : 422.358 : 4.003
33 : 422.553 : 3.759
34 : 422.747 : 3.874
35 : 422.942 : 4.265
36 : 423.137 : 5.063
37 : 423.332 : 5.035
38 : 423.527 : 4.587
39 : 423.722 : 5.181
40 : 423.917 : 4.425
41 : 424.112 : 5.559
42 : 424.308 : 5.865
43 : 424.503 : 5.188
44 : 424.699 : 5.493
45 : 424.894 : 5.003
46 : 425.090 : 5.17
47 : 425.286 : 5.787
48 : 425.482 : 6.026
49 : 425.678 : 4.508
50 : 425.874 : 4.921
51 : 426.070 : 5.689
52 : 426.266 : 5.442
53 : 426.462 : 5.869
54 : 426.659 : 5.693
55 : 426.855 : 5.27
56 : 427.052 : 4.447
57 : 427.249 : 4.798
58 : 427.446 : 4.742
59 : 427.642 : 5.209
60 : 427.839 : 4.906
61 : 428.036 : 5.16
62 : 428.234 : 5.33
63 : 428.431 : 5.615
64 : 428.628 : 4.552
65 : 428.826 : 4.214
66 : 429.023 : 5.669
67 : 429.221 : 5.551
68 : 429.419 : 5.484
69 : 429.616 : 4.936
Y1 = 8.4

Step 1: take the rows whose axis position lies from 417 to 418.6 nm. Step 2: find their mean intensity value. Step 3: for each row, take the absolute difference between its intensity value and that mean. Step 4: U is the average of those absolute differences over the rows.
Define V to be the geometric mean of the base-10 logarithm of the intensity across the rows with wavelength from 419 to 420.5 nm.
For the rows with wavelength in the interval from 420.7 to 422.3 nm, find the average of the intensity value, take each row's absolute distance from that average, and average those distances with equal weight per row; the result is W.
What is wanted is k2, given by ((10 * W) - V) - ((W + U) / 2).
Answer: 1.4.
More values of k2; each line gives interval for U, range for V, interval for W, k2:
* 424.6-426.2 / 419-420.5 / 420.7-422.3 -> 1.4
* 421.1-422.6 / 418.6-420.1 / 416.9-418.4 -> 3.9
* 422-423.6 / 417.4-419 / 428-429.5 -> 3.1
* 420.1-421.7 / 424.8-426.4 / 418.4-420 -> 0.5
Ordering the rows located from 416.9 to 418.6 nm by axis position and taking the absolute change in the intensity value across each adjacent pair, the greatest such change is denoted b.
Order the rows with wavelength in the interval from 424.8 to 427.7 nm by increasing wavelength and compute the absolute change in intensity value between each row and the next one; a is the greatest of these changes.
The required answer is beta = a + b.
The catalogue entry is 3.0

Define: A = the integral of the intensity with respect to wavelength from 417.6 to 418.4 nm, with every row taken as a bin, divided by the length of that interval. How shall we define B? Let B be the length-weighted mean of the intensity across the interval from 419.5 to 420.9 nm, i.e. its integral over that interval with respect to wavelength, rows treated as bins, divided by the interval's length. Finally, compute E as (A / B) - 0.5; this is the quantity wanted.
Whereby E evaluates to 0.39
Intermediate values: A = 4.1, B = 4.63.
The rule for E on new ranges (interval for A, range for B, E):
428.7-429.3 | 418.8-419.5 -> 0.58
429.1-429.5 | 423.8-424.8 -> 0.54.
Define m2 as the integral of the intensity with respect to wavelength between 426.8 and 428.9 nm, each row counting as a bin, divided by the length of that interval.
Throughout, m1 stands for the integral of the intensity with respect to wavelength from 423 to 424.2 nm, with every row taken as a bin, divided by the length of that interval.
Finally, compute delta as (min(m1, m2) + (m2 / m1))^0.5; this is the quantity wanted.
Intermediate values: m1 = 4.95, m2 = 4.93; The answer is 2.43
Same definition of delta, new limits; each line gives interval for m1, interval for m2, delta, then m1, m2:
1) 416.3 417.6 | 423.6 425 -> 2.47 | 5.06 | 5.23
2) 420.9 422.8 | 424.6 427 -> 2.40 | 4.57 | 5.39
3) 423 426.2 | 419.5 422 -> 2.37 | 5.21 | 4.73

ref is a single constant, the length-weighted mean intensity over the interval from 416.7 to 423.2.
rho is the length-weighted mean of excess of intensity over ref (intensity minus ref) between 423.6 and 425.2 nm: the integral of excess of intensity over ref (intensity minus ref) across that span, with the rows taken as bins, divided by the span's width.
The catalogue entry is 0.63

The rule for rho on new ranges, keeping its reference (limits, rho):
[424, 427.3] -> 0.74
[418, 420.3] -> -0.01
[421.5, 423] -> -0.14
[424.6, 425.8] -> 0.72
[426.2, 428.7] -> 0.56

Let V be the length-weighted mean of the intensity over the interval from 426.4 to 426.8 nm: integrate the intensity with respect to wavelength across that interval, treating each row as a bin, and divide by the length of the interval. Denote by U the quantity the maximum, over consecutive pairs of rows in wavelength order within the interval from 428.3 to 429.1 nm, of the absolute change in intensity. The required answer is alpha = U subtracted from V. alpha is 4.26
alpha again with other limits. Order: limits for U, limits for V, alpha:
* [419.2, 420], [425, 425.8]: 5.09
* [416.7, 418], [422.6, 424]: 3.10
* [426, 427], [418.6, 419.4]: 4.23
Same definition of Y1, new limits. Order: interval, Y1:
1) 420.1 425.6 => 8.7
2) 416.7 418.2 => 8.7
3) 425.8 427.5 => 9.7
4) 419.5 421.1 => 8.7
